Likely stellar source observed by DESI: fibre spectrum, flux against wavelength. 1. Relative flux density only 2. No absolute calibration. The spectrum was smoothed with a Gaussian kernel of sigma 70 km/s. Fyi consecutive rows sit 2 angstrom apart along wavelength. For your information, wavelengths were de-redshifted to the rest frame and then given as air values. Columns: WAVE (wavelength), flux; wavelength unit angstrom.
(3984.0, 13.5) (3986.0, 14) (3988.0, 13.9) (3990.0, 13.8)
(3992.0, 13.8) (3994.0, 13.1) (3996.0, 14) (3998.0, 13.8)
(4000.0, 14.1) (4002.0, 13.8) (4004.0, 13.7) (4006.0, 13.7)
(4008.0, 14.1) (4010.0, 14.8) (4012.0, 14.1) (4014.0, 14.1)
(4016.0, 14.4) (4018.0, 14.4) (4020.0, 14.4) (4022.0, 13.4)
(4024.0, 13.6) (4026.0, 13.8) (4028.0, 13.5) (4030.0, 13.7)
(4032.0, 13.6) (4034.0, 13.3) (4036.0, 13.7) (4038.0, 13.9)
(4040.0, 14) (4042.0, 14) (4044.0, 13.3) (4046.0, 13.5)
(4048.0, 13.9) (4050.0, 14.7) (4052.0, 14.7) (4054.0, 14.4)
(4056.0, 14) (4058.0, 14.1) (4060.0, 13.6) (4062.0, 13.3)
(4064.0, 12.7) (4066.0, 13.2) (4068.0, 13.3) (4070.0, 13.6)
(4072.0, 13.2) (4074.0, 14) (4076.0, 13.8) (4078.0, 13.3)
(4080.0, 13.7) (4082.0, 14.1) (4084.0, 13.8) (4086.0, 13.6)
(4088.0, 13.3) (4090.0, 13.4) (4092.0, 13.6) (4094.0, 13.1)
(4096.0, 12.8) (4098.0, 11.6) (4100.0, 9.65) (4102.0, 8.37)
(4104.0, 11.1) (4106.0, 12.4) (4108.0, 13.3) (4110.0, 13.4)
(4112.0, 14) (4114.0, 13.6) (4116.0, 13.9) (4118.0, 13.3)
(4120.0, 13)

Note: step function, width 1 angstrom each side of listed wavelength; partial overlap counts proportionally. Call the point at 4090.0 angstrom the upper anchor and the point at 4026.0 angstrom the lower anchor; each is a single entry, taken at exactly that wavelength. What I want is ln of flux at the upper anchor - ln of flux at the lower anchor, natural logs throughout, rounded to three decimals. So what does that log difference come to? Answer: -0.029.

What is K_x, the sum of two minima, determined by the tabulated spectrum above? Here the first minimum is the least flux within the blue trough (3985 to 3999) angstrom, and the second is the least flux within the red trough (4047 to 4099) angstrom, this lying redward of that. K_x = 24.7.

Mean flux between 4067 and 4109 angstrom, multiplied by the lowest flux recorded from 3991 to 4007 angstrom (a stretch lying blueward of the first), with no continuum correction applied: 168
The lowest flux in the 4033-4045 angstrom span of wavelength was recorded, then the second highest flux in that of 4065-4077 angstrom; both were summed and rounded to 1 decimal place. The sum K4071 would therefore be 27.1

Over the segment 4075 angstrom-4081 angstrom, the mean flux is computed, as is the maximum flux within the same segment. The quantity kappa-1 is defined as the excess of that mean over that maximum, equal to -0.20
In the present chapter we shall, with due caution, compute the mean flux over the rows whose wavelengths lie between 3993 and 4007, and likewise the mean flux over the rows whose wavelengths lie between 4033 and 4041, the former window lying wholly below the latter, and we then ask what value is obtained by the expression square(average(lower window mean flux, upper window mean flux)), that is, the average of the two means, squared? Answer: 189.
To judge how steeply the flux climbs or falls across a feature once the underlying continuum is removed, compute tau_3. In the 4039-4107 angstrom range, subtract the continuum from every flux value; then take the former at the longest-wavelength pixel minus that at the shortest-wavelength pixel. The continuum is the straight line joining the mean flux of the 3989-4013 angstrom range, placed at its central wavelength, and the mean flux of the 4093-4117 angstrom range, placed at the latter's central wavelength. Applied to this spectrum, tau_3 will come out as -0.6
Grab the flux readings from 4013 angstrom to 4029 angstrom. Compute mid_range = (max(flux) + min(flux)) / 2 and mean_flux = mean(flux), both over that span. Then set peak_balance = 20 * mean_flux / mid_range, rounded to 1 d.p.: 20.1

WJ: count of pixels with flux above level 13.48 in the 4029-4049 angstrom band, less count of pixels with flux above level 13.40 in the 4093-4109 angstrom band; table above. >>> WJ 8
